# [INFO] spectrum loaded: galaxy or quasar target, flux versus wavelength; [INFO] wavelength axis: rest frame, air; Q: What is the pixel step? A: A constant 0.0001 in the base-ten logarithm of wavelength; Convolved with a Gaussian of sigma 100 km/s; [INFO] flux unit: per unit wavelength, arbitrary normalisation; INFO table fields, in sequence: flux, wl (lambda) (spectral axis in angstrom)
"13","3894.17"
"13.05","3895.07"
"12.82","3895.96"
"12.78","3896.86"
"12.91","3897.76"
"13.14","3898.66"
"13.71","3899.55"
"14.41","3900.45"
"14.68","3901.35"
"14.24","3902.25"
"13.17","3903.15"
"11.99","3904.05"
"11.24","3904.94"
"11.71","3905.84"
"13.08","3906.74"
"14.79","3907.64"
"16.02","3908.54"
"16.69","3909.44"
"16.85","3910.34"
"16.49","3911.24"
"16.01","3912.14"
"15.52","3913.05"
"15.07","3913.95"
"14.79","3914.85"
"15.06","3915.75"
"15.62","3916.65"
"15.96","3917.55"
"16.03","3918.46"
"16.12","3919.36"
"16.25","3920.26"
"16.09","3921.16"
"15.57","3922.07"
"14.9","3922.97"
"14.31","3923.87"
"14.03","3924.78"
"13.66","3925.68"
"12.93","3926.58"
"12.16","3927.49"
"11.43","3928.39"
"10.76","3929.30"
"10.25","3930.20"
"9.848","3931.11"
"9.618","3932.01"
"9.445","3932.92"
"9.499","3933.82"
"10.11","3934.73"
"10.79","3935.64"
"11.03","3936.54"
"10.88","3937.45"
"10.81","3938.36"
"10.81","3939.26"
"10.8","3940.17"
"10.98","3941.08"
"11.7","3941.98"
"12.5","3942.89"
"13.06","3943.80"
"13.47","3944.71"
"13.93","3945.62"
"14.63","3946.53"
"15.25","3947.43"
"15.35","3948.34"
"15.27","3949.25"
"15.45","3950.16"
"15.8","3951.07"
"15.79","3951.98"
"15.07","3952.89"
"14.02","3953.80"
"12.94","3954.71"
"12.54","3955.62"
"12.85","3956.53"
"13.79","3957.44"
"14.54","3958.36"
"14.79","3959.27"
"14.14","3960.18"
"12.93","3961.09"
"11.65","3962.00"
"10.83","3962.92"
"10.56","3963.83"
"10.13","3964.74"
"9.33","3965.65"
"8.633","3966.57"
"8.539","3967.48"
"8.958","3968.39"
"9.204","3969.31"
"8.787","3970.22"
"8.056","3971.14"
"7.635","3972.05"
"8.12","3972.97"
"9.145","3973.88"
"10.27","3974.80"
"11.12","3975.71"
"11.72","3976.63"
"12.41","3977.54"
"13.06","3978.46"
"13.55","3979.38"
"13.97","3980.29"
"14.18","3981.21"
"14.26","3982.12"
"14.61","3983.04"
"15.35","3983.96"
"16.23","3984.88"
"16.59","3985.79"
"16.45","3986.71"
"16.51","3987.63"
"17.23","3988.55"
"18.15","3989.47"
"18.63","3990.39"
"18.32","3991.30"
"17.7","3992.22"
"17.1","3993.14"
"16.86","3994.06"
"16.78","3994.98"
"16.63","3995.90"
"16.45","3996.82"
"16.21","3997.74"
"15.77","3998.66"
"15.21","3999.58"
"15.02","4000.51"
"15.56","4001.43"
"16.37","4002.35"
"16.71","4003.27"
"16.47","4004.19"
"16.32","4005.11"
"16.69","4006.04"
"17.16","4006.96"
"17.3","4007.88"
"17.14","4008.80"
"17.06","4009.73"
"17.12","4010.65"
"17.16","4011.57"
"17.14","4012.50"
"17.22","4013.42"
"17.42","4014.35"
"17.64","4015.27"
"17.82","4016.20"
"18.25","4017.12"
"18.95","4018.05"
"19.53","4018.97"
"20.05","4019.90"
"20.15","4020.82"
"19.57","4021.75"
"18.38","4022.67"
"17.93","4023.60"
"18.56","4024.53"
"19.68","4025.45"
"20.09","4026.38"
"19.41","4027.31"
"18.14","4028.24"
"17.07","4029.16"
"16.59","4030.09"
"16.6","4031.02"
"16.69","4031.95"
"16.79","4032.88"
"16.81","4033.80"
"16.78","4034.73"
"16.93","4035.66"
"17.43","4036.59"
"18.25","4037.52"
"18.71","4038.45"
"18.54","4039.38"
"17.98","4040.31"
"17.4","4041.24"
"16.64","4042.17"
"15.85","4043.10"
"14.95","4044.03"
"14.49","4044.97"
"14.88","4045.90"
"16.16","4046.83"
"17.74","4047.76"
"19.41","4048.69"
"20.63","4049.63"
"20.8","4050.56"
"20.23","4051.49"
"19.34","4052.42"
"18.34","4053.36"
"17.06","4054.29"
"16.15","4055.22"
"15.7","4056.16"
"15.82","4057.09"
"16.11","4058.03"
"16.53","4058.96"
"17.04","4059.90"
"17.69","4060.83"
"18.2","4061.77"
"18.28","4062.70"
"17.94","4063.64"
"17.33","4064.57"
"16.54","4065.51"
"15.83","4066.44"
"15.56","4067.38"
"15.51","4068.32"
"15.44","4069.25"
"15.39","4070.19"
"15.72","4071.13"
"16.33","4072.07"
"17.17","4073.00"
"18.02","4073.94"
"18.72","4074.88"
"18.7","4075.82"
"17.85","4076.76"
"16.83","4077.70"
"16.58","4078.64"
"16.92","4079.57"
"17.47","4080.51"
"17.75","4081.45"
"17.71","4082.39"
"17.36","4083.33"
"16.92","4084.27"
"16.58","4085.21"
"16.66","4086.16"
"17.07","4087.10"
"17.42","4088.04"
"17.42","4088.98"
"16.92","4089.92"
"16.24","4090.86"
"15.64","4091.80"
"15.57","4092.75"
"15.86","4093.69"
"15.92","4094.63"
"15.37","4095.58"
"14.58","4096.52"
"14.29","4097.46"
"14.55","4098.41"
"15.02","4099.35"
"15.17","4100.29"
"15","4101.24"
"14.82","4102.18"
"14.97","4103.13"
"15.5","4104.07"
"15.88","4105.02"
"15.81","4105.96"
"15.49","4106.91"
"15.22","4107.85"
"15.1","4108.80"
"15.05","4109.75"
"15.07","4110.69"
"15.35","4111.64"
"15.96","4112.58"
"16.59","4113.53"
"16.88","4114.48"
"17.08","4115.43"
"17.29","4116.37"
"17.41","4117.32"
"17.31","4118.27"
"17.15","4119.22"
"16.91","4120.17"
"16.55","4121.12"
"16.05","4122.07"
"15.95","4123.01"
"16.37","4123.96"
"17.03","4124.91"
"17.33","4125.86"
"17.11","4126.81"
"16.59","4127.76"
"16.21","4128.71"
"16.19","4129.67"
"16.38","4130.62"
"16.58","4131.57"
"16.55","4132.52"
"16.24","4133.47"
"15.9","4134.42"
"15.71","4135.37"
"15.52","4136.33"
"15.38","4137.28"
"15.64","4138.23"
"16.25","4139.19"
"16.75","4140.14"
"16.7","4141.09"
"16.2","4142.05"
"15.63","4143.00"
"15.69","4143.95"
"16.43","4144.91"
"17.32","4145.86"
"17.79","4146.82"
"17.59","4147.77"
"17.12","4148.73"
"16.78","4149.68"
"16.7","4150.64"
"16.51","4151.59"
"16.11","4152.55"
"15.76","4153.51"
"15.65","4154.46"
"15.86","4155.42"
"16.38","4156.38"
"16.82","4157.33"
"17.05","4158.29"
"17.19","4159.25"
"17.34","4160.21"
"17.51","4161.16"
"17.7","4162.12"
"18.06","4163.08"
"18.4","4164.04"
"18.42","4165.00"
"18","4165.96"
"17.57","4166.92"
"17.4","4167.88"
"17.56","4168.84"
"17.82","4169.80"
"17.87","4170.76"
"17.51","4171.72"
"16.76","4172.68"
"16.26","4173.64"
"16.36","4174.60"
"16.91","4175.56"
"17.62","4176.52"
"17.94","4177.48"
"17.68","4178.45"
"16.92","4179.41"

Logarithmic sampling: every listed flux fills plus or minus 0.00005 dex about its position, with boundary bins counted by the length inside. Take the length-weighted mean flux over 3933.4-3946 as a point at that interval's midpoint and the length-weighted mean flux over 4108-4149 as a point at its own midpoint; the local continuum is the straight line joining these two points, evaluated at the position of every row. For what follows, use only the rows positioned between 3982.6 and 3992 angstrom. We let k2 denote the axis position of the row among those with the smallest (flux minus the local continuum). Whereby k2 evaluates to 3983.04 angstrom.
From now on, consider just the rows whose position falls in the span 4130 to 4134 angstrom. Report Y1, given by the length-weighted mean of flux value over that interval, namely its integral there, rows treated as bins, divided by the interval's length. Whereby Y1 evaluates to 16.5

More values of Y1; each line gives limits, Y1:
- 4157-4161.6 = 17.2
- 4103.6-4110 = 15.4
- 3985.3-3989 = 16.7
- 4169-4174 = 17.3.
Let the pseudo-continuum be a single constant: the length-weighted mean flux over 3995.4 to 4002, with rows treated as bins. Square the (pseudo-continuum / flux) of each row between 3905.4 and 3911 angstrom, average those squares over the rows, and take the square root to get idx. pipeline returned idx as 1.10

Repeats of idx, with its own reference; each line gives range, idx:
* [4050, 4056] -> 0.86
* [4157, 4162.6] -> 0.92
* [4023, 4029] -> 0.84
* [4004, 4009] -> 0.94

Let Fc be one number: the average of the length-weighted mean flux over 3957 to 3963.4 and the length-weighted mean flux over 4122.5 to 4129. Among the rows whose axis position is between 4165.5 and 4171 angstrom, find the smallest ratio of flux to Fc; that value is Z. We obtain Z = 1.16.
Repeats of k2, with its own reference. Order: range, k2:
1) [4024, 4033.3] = 4031.02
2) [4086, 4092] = 4091.80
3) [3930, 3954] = 3932.92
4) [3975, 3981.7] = 3975.71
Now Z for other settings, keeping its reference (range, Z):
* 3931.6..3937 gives 0.63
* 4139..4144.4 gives 1.05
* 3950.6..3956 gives 0.84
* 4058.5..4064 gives 1.11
